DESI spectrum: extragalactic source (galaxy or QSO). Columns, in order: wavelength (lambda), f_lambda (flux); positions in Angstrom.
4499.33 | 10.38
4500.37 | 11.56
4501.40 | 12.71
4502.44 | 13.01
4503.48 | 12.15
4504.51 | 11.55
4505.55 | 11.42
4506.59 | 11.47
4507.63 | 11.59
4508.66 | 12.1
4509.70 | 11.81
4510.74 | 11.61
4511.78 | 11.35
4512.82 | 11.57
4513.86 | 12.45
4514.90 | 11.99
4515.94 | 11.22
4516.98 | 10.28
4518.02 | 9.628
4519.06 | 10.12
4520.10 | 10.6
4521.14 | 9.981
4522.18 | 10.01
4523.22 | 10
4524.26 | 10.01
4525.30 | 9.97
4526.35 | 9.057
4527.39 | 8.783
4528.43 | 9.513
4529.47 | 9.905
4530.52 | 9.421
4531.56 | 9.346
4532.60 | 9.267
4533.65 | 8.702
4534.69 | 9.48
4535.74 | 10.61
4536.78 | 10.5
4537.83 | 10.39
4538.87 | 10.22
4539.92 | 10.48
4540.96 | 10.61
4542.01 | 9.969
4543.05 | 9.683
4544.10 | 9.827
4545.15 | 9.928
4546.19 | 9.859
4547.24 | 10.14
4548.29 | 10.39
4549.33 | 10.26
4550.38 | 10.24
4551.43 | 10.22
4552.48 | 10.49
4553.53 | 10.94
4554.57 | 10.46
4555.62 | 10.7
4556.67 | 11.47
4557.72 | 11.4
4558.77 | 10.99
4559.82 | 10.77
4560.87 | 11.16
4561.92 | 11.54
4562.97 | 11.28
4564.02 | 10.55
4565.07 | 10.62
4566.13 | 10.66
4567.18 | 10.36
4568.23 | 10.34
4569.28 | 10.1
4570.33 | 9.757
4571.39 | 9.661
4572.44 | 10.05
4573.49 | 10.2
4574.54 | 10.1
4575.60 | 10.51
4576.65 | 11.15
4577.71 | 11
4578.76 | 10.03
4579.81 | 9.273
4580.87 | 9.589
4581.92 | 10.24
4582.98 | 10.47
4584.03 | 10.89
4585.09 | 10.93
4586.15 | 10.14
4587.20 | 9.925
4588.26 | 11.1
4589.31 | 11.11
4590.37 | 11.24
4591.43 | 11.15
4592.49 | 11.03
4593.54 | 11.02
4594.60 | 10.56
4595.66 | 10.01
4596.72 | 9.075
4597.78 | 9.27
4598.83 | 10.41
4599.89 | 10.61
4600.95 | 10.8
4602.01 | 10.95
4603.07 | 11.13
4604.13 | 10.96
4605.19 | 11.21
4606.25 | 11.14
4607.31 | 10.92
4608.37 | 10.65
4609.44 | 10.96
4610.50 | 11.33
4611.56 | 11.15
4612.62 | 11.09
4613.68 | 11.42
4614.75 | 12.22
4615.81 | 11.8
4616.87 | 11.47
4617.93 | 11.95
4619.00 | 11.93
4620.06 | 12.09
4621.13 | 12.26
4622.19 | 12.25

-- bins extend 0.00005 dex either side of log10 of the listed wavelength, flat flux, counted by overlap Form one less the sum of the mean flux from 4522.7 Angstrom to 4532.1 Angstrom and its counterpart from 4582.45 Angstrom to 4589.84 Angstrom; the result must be -19.2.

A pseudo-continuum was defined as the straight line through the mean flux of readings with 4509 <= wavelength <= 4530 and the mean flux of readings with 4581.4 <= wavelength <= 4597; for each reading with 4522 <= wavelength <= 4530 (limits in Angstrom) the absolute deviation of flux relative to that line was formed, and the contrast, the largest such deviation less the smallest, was 1.2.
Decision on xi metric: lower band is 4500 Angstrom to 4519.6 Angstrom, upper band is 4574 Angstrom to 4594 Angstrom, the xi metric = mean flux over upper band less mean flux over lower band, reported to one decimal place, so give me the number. -1.0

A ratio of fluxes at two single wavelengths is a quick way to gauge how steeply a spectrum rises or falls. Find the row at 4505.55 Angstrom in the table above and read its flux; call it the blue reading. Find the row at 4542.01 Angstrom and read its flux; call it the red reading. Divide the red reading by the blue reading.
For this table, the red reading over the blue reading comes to 0.87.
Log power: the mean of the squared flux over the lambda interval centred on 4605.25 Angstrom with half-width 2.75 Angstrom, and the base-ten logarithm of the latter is 2.09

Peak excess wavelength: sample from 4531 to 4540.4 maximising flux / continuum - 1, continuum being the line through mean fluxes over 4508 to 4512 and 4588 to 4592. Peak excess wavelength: 4535.74 Angstrom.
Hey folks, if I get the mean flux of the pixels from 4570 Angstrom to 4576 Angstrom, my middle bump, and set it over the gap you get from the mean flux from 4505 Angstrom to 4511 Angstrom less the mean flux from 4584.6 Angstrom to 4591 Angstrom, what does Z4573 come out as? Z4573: 11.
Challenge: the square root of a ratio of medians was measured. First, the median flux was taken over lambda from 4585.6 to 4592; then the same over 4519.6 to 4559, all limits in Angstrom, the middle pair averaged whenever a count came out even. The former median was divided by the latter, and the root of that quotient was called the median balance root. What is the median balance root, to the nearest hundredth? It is 1.05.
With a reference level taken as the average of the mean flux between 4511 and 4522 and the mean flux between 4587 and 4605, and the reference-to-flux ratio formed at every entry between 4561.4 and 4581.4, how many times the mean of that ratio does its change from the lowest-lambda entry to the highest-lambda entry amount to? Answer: 0.18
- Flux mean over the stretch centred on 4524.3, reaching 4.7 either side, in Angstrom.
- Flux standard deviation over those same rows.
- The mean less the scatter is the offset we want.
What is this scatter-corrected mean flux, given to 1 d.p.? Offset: 9.2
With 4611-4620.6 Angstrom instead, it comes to 11.3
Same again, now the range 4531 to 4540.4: 9.2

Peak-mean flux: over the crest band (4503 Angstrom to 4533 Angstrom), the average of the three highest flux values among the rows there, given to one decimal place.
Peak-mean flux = 12.2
